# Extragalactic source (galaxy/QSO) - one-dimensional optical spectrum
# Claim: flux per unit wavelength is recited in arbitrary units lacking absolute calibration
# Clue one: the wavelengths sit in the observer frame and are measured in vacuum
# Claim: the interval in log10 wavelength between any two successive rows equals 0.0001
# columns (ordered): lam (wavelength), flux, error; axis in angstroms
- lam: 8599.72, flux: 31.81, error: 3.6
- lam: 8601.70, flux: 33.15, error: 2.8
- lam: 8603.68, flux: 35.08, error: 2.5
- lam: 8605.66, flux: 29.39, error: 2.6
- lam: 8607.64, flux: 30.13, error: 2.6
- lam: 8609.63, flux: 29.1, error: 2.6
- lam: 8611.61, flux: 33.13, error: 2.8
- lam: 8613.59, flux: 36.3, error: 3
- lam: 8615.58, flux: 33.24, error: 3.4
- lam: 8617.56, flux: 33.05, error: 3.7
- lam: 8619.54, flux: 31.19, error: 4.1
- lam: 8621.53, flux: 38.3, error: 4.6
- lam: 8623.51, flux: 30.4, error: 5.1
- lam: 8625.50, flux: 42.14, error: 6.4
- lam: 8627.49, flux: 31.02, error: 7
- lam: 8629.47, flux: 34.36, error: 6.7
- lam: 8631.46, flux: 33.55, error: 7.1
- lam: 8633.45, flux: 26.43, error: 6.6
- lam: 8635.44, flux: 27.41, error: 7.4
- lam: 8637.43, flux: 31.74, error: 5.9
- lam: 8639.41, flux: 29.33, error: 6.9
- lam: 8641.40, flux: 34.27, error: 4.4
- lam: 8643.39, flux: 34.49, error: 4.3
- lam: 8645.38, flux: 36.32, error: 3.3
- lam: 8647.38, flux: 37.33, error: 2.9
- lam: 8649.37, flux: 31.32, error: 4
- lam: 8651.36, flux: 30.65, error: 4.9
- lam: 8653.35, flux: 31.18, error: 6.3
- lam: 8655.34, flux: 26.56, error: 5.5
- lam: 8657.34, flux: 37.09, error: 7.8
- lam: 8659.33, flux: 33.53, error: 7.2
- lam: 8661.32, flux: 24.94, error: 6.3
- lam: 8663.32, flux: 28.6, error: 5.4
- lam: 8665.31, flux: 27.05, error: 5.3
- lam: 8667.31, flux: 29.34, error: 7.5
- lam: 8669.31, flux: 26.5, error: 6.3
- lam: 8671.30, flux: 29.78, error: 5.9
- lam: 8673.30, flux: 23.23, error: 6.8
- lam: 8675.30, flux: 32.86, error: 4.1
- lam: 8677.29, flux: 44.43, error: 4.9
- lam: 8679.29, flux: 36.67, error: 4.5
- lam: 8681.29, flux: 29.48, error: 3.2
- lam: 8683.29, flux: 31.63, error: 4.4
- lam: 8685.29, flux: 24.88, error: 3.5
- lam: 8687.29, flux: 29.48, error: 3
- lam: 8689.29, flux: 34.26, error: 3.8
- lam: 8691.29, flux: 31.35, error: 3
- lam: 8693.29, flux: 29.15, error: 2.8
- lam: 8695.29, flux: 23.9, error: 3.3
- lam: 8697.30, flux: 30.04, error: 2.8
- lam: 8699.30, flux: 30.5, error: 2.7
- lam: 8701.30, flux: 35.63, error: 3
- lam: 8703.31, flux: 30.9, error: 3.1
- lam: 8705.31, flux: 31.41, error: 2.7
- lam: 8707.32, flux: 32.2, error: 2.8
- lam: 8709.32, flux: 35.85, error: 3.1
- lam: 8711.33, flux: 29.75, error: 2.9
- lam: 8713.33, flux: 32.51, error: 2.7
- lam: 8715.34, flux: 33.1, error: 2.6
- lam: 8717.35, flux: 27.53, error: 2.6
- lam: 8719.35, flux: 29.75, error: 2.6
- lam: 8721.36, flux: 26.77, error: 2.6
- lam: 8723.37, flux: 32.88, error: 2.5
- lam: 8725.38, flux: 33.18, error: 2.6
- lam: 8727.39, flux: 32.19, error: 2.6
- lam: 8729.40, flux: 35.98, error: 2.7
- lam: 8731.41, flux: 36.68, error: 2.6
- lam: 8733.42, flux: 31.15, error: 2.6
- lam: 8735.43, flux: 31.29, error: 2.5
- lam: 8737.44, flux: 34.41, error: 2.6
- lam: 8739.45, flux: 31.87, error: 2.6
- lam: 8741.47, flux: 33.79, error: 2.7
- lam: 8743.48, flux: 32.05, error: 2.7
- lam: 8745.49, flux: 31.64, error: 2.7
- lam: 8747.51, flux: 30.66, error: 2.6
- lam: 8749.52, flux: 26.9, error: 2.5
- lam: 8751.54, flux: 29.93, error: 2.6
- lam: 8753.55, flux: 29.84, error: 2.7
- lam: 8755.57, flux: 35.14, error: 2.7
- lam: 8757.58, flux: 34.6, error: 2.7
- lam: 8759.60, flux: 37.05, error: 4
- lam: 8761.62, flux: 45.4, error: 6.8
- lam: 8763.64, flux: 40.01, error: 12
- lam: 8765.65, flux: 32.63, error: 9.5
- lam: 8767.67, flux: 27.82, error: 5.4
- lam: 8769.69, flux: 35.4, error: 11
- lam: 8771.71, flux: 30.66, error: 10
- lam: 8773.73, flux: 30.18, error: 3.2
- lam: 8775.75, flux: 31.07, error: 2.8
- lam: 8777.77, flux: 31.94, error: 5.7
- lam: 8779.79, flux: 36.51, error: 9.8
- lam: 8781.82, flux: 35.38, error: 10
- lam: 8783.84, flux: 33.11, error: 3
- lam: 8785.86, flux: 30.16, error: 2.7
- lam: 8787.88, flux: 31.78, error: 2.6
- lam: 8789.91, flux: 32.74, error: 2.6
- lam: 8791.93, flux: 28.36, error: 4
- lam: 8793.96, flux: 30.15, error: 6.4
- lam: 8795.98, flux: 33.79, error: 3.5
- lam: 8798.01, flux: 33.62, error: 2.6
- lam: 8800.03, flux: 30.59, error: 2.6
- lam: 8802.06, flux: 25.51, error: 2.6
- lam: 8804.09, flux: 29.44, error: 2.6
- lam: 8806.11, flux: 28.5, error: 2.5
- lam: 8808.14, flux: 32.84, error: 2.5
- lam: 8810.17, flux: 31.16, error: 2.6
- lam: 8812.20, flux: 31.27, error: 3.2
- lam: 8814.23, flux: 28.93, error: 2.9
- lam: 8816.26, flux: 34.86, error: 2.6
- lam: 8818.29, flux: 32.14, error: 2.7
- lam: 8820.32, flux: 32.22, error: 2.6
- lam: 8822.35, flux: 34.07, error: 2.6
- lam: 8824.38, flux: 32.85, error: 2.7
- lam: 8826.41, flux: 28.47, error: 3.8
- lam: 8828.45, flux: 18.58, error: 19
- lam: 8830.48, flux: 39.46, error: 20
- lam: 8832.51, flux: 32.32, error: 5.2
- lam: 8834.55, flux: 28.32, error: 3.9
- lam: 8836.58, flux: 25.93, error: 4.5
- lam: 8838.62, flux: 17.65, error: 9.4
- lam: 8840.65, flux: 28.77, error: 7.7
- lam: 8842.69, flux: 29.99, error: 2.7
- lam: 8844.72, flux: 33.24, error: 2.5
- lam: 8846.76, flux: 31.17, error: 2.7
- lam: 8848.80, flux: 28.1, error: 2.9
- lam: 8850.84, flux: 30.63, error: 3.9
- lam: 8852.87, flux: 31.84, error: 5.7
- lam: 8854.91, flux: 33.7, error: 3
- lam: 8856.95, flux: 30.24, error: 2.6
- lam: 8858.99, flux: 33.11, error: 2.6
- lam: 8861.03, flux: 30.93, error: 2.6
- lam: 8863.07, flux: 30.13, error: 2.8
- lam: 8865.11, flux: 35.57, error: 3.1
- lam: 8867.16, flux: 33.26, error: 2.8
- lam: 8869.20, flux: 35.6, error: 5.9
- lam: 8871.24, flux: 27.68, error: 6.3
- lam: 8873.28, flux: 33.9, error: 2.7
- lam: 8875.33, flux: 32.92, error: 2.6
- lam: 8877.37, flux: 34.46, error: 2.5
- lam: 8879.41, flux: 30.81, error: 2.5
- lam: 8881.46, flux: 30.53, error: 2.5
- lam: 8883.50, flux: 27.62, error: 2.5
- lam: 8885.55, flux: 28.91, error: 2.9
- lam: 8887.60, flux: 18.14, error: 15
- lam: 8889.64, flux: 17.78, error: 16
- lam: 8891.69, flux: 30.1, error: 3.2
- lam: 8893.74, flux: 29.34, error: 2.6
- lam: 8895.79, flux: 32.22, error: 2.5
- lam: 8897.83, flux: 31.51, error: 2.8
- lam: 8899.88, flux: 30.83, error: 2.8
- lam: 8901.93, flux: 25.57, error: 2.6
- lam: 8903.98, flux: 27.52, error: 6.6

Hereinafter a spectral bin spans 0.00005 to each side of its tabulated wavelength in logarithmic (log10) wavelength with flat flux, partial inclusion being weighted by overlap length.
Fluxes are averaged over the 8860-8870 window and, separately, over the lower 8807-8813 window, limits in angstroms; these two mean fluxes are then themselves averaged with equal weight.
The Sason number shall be 32.4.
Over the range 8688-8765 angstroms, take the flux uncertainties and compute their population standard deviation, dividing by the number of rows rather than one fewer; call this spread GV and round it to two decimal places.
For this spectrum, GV 1.62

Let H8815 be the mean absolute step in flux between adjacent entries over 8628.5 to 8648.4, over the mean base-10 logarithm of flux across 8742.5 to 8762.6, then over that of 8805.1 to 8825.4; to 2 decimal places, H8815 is 1.15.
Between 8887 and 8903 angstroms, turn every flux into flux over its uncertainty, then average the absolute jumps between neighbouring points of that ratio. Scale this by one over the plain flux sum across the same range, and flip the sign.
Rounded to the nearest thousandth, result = -0.010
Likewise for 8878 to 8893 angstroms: -0.018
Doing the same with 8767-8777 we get -0.016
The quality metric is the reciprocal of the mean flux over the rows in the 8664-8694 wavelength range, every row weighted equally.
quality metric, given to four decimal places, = 0.0326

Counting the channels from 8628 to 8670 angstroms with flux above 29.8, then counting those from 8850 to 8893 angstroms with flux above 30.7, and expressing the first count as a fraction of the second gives 1.1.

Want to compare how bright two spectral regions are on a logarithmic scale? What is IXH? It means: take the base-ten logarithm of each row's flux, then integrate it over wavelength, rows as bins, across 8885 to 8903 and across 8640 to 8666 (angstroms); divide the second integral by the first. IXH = 1.5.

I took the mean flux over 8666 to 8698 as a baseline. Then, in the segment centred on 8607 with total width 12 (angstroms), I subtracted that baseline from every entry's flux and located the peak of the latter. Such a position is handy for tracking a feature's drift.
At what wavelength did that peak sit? 8603.68 angstroms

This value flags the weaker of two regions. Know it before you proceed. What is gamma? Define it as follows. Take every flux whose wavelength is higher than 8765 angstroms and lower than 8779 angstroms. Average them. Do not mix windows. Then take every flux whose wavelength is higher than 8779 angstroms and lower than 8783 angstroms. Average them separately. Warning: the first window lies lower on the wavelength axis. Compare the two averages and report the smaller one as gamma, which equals 31.4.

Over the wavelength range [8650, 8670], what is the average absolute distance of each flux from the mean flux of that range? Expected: 2.9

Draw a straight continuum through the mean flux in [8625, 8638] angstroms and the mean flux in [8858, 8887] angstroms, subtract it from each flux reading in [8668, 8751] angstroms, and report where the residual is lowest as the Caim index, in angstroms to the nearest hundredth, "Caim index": 8673.30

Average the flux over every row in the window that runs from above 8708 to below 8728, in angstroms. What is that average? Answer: 31.4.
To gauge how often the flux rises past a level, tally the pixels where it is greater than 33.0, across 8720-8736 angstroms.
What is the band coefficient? 3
